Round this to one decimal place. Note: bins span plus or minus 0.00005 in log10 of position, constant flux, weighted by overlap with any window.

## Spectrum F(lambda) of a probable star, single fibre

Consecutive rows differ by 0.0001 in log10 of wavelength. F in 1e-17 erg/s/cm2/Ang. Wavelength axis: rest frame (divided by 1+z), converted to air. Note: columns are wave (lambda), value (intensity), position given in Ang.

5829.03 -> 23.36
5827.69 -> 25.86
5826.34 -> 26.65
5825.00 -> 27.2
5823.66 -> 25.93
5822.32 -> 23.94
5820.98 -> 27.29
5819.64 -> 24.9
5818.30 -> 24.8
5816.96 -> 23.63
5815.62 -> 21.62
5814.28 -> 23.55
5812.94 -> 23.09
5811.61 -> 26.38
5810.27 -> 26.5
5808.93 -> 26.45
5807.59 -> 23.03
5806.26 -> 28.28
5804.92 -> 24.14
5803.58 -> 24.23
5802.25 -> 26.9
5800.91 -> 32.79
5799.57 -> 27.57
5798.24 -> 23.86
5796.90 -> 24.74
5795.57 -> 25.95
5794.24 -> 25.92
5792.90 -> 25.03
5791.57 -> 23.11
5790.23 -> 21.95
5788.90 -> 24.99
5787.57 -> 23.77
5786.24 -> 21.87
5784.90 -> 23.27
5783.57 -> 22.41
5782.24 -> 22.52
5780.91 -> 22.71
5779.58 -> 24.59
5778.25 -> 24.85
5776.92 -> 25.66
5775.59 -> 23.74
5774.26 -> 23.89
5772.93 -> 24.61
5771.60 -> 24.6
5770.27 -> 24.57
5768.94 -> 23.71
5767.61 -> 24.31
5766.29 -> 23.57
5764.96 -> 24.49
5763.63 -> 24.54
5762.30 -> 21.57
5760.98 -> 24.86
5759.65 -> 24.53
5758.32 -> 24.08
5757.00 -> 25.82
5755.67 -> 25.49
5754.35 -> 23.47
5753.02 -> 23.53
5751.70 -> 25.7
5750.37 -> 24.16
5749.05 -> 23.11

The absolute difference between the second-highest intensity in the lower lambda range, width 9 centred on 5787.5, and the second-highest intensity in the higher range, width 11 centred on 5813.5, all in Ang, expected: 2.7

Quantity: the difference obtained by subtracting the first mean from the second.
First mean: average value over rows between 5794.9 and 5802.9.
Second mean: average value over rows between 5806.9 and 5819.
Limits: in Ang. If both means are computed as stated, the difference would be -2.6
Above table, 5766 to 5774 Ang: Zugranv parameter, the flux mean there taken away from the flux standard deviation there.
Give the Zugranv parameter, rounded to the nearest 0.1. -23.8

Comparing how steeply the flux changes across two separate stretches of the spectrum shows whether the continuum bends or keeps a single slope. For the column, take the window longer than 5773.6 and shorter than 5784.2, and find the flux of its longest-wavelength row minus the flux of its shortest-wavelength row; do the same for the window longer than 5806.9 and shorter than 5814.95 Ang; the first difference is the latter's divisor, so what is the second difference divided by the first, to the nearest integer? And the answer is 0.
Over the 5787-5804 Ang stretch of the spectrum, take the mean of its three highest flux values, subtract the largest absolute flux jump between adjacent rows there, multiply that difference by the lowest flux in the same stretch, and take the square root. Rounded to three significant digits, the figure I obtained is 22.6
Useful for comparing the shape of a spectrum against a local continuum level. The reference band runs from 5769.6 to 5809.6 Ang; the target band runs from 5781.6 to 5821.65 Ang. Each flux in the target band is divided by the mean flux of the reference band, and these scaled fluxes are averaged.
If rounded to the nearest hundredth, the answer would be 1.00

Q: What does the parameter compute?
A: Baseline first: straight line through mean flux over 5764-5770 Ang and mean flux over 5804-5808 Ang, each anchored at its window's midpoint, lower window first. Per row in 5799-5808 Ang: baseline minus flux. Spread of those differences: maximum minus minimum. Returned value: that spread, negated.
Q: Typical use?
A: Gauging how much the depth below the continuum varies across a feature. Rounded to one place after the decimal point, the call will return -10.0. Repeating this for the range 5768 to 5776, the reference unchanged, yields -1.0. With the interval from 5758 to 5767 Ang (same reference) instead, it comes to -3.3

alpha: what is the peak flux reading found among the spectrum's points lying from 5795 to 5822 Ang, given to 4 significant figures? 32.79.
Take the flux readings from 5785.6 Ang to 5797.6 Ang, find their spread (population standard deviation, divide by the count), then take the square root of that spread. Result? 1.2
